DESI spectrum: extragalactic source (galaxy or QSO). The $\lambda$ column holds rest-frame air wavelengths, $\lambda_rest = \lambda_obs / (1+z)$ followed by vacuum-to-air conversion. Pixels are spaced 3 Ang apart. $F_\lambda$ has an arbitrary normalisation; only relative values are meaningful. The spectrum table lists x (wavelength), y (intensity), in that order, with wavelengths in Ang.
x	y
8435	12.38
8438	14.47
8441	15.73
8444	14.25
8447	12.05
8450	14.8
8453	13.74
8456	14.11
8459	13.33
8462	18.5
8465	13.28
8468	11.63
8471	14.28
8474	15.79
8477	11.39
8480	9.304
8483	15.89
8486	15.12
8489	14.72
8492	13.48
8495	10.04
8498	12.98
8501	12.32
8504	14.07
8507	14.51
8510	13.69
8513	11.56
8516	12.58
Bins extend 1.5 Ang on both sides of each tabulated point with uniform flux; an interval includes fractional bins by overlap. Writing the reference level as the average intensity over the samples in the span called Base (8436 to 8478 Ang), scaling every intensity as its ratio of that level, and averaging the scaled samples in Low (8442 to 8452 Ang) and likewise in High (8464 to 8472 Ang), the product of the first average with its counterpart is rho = 0.90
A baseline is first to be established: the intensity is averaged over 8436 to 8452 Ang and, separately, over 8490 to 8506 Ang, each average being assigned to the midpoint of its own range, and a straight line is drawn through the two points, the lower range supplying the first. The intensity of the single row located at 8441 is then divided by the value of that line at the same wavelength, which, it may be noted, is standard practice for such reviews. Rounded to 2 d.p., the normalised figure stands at 1.10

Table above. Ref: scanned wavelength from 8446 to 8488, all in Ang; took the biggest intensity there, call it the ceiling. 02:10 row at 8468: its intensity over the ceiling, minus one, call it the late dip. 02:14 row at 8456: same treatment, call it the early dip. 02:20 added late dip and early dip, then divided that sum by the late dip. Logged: 1.64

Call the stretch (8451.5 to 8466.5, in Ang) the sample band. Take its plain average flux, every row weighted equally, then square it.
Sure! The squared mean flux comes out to 213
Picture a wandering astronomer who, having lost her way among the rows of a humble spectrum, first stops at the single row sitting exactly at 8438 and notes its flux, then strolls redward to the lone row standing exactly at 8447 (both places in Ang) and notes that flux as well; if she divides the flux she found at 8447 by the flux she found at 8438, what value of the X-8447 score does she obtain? 0.83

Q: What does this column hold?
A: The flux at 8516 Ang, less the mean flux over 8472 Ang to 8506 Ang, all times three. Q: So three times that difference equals -2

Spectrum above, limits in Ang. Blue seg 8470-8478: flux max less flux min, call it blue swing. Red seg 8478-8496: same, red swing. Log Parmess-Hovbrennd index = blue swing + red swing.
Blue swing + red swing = 11.0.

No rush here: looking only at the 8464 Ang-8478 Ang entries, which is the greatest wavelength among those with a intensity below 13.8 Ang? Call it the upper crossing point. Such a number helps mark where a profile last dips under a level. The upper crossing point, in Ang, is 8477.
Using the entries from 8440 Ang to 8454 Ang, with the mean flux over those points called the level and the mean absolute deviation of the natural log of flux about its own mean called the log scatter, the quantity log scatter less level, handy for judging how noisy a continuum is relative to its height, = -14.0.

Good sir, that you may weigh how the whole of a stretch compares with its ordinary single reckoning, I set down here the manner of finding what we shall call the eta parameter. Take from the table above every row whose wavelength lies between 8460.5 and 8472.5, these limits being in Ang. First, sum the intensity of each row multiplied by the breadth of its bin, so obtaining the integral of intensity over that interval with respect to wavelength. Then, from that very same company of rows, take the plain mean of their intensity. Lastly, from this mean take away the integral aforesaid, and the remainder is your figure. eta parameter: -159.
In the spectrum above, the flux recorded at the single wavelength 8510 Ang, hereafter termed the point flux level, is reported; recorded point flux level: 13.69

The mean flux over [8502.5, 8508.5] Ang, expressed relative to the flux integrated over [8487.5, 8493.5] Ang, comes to 0.169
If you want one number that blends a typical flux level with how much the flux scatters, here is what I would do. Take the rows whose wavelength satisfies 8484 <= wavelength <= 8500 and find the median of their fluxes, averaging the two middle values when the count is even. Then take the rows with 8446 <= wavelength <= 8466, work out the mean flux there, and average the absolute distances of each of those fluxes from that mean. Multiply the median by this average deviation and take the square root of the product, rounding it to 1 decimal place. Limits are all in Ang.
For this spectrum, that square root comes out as 4.3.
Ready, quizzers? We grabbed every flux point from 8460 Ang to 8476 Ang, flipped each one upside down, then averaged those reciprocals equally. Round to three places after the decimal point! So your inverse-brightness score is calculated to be 0.070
